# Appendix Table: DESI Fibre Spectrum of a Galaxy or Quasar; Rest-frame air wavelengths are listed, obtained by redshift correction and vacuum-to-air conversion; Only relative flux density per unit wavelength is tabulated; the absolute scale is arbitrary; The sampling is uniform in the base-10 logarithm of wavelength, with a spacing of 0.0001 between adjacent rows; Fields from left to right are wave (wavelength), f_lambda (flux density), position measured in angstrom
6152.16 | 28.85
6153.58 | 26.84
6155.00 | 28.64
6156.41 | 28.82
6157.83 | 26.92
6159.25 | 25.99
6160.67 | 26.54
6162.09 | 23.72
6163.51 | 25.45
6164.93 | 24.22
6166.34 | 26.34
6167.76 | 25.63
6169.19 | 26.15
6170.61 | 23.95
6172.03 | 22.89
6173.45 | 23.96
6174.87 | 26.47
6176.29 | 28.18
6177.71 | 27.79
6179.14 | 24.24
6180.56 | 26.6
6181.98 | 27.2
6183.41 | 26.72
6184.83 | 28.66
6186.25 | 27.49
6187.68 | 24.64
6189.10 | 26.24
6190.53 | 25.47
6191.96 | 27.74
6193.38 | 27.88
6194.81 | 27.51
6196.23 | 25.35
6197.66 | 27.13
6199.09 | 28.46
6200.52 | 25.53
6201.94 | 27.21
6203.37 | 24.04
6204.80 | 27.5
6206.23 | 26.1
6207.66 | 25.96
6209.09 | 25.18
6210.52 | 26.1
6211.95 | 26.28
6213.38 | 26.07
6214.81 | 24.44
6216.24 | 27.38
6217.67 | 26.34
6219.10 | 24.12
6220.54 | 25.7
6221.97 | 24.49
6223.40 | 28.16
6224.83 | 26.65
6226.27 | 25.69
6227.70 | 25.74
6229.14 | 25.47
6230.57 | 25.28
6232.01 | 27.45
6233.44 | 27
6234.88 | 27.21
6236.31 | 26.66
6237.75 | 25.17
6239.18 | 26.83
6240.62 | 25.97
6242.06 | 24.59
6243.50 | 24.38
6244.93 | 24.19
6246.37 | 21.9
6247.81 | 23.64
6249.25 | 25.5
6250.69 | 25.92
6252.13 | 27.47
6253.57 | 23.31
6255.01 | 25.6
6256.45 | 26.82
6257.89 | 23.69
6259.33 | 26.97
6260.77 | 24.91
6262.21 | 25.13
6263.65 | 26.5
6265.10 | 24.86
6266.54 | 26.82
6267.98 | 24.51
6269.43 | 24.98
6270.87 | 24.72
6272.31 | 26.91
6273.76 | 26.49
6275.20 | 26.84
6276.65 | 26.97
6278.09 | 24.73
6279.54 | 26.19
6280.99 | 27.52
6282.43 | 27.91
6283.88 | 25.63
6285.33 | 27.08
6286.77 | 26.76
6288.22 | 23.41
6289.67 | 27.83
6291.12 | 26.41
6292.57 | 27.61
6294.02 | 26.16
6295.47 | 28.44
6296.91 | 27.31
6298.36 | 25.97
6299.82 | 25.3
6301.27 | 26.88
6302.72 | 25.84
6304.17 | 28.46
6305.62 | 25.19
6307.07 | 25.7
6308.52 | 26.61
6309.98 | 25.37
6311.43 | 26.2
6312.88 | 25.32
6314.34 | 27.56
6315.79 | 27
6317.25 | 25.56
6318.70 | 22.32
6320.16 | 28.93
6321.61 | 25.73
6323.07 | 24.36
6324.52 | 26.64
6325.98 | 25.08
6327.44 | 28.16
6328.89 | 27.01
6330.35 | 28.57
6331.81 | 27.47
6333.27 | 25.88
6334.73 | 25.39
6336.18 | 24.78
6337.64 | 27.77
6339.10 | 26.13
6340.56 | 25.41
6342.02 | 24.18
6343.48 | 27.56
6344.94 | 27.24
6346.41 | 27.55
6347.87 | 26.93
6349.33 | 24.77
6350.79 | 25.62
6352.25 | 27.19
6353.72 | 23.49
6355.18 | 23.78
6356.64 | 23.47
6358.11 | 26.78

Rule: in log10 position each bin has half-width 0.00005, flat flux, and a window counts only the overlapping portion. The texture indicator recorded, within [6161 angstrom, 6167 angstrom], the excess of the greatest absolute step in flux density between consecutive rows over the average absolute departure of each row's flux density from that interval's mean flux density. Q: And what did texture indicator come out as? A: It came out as 1.16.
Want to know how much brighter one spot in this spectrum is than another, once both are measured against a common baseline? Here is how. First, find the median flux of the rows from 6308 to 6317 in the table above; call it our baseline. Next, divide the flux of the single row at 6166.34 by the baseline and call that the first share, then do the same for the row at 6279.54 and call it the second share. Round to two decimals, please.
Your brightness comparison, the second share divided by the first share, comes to 0.99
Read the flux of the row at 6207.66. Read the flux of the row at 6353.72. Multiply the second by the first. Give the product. 610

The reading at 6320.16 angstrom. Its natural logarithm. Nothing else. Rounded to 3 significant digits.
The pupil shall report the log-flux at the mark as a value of 3.36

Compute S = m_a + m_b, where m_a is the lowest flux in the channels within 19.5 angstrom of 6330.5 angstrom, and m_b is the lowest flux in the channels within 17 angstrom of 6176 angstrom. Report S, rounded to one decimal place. 45.2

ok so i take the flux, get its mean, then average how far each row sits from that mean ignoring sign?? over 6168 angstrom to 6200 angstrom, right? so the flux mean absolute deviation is 1.33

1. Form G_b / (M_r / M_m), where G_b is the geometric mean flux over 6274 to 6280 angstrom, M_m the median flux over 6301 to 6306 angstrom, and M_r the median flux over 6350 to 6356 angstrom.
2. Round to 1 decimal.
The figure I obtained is 27.9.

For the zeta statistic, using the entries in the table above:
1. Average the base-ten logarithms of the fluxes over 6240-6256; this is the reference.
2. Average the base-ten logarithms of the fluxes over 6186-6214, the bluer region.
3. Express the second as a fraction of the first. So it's 1.02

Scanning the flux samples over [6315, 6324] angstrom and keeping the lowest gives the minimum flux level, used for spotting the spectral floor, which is 22.32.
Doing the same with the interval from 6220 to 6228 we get 24.49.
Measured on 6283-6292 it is 23.41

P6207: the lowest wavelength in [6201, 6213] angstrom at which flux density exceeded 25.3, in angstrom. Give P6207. 6201.94 angstrom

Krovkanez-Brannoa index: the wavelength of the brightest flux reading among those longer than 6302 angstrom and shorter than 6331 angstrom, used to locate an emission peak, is 6320.16 angstrom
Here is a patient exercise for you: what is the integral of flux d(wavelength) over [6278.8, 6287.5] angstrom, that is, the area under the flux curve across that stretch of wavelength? 233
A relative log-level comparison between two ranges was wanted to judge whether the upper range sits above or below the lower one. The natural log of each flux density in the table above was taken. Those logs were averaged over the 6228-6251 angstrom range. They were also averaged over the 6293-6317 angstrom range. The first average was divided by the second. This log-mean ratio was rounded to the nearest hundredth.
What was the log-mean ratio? 0.99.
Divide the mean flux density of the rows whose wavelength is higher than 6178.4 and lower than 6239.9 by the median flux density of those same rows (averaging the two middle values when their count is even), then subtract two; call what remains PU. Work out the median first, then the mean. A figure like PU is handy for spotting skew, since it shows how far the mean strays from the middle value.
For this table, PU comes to -1.00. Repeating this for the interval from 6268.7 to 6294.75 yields -1.01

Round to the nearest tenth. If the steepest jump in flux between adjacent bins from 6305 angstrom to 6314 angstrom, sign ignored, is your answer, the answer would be 1.2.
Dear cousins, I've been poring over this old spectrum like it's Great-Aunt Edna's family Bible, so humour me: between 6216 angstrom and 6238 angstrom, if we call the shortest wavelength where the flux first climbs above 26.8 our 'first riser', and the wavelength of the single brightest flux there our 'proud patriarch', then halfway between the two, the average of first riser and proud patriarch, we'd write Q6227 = 6219.8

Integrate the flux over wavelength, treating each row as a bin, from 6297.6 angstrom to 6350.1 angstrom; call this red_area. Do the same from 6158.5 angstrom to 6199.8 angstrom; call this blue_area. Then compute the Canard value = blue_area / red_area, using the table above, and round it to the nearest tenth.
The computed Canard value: 0.8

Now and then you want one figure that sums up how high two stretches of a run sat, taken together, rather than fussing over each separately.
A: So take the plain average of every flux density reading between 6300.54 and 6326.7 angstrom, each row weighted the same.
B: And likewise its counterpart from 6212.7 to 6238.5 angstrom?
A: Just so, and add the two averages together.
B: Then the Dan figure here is 52.1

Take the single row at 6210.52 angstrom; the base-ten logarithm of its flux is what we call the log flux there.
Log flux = 1.42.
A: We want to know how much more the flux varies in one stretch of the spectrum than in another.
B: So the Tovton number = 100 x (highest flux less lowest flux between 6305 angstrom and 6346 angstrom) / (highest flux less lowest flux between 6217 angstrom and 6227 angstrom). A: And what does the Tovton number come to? 164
